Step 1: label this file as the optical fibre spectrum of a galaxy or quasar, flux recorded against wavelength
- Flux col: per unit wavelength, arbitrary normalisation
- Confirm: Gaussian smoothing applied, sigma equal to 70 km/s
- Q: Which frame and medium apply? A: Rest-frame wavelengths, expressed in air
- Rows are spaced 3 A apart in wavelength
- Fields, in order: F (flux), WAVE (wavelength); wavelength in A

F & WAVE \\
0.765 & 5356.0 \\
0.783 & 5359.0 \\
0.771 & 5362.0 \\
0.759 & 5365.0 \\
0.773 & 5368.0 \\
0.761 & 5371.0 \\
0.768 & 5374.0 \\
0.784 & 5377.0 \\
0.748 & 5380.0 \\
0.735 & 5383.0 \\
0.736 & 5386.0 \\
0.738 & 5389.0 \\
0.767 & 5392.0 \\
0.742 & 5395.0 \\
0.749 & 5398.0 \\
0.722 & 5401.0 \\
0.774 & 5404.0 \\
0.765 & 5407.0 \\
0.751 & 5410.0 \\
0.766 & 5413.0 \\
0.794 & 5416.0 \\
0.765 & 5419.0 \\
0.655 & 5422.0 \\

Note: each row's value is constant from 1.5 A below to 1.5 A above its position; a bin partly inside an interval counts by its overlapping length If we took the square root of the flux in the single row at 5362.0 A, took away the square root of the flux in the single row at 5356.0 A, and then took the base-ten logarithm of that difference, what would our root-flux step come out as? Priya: -2.47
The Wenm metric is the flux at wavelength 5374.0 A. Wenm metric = 0.768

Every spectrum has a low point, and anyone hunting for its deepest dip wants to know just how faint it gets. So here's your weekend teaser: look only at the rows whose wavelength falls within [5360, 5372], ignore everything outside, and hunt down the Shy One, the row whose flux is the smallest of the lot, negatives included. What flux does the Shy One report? 0.759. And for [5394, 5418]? 0.722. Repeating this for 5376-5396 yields 0.735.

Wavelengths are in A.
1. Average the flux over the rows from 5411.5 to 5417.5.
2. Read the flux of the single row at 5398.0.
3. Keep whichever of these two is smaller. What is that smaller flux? 0.749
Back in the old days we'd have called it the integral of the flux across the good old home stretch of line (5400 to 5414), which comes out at 11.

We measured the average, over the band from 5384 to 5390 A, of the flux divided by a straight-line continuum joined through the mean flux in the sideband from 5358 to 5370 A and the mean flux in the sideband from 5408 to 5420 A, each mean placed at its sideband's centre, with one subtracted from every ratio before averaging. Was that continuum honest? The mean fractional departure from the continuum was -0.043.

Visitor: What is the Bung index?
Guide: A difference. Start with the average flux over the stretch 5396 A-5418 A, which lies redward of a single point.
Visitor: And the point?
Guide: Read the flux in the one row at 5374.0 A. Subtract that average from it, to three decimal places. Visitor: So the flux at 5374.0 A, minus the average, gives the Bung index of 0.008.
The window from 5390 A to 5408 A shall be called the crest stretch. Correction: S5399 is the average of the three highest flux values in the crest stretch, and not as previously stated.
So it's 0.769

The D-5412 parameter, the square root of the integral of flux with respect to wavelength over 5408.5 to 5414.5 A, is 2.13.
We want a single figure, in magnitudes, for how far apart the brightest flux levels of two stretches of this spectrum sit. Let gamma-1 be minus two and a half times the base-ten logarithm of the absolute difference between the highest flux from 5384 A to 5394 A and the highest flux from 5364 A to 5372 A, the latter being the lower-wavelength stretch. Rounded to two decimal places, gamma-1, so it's 5.55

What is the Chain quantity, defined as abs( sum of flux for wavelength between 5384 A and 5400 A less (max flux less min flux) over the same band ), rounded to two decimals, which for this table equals 3.70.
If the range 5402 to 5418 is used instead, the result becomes 3.81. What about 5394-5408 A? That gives 3.70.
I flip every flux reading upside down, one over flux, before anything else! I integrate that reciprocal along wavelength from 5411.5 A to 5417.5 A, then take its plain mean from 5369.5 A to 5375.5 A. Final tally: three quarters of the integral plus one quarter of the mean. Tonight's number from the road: 6.10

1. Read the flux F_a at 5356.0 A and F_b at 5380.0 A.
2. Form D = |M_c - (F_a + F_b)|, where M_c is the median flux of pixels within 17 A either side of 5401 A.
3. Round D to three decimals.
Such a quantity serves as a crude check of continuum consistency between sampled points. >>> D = 0.762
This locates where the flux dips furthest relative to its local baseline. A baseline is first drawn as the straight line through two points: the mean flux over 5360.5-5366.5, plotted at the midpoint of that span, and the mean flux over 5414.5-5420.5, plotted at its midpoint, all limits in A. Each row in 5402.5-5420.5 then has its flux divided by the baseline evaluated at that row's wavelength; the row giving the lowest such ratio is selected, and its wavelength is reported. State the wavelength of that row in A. 5410.0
